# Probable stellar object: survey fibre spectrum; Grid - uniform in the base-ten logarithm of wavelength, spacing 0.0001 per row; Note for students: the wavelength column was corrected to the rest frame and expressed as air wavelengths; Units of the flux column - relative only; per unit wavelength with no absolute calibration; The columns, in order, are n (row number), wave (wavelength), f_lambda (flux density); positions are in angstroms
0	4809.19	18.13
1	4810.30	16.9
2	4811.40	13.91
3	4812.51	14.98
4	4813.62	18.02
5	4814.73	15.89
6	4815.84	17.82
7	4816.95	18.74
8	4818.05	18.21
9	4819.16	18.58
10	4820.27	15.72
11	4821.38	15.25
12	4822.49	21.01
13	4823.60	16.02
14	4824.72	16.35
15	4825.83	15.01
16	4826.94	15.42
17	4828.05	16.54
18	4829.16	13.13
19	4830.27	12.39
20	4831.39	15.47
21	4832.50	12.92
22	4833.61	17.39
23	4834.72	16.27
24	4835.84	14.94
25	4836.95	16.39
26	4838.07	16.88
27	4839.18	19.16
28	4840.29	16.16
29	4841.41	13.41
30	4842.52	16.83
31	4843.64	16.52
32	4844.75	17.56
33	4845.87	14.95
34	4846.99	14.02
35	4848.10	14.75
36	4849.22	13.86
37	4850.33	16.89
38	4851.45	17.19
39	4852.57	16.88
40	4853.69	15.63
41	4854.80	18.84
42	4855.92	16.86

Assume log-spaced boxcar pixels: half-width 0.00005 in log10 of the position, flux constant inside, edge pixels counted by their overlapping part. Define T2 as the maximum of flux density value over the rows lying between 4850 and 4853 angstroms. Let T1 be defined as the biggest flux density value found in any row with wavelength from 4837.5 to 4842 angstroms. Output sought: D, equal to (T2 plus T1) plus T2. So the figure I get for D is 54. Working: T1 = 19.16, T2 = 17.19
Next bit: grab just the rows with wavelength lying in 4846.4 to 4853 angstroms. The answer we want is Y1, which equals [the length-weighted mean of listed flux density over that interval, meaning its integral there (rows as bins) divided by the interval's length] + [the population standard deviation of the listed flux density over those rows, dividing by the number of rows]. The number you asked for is 17.0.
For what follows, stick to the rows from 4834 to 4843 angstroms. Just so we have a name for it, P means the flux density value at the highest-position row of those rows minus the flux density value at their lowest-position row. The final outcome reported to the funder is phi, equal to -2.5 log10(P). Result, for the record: 0.6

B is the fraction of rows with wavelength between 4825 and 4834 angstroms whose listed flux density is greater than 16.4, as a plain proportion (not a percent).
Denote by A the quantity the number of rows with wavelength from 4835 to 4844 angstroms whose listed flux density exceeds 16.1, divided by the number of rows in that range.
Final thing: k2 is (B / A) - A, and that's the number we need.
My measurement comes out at -0.42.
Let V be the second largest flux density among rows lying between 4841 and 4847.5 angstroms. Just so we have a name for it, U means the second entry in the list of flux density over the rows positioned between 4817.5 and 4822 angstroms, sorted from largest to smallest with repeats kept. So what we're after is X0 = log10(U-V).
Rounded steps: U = 18.21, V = 16.83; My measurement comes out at 0.14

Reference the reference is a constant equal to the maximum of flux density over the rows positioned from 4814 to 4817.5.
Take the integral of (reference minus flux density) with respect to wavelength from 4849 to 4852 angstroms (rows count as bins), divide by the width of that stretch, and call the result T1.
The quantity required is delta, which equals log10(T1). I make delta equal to 0.40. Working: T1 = 2.5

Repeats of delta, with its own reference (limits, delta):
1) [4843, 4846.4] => 0.38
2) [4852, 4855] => 0.26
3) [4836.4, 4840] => 0.13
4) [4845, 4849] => 0.60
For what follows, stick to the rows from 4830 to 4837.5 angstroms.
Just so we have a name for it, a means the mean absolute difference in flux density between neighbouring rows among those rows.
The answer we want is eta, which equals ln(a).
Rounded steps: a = 2.3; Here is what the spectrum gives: 0.8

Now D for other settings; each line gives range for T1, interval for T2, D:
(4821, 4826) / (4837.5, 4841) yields 59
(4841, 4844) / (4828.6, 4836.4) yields 52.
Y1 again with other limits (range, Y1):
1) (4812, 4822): 18.5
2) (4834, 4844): 17.7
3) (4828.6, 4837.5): 16.6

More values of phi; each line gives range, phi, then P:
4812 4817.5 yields -1.4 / 3.8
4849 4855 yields -1.7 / 5.0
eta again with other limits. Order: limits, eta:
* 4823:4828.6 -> -0.2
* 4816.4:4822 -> 0.1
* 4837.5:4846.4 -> 0.8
